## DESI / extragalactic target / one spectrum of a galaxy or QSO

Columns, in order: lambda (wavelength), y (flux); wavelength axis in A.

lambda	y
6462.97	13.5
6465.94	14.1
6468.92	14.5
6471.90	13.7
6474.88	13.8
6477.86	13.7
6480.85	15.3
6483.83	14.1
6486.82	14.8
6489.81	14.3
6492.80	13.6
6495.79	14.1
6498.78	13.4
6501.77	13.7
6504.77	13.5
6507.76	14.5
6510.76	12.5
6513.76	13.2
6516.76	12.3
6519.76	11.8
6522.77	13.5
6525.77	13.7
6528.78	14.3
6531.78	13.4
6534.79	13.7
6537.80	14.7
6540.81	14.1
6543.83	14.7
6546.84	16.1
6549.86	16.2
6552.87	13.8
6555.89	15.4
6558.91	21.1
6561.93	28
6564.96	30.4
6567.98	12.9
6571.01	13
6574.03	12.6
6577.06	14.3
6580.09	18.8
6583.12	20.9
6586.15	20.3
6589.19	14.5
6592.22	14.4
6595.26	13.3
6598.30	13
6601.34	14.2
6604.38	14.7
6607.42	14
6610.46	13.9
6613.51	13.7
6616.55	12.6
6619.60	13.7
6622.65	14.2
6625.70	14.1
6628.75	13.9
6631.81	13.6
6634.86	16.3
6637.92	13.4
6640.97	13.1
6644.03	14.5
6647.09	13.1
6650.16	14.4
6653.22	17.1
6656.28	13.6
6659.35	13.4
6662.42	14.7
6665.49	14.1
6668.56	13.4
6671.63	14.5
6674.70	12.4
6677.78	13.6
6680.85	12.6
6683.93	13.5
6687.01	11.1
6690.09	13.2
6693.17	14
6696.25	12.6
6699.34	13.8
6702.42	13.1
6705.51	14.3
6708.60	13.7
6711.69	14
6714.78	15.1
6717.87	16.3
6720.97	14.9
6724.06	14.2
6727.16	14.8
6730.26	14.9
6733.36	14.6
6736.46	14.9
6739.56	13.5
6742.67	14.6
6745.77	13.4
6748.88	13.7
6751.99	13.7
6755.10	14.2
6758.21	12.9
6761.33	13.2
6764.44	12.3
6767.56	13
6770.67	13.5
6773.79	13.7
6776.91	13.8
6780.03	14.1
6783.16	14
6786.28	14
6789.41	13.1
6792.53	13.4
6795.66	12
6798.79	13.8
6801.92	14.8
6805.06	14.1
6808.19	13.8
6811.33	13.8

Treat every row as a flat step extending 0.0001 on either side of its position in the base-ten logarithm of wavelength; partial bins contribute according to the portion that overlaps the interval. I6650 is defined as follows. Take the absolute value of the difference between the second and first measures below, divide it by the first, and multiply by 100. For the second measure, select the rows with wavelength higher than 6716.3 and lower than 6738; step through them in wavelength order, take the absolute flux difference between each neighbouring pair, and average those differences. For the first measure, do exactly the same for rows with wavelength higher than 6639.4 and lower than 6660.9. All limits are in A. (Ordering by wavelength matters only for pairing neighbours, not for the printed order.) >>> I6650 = 68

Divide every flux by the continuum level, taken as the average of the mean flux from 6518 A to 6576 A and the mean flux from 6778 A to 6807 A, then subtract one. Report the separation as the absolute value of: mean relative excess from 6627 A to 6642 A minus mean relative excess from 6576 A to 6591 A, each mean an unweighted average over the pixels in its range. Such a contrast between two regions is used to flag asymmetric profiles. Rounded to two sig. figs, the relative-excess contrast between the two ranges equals 0.25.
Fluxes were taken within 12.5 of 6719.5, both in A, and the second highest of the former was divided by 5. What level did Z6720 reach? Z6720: 3.02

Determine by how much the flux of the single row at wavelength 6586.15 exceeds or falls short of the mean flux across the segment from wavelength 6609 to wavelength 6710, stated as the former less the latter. 6.6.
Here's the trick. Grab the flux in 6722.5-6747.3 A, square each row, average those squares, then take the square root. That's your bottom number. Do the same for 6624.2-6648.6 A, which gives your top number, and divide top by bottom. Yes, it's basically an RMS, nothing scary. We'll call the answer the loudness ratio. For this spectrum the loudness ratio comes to 0.98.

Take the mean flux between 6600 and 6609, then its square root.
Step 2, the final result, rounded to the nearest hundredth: 3.78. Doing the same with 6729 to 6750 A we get 3.77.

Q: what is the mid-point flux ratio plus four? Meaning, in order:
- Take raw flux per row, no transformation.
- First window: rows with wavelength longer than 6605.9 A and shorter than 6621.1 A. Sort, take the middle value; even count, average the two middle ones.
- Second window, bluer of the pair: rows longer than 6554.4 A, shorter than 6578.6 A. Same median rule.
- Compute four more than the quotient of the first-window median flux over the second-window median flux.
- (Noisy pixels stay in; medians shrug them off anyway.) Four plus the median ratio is 4.92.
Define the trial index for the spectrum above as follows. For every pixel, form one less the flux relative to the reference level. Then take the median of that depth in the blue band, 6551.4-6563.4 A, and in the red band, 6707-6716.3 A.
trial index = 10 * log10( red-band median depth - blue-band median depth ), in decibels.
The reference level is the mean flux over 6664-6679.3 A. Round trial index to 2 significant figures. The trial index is -5.1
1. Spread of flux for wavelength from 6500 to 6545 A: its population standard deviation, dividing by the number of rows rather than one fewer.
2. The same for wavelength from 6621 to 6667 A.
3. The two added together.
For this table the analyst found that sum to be 1.92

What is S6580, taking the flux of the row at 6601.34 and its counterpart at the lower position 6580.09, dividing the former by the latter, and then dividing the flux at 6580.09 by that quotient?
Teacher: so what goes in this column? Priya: 24.9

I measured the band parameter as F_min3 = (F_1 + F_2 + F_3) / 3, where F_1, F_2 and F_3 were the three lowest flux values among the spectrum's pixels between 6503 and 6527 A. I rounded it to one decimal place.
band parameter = 12.2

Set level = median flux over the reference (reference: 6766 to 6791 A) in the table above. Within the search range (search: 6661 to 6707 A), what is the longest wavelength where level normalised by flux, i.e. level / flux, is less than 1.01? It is 6705.51 A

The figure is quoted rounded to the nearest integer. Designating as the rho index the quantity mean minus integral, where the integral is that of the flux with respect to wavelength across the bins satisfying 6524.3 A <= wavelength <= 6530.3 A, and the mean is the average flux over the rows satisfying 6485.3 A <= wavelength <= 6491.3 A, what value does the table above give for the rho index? -70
